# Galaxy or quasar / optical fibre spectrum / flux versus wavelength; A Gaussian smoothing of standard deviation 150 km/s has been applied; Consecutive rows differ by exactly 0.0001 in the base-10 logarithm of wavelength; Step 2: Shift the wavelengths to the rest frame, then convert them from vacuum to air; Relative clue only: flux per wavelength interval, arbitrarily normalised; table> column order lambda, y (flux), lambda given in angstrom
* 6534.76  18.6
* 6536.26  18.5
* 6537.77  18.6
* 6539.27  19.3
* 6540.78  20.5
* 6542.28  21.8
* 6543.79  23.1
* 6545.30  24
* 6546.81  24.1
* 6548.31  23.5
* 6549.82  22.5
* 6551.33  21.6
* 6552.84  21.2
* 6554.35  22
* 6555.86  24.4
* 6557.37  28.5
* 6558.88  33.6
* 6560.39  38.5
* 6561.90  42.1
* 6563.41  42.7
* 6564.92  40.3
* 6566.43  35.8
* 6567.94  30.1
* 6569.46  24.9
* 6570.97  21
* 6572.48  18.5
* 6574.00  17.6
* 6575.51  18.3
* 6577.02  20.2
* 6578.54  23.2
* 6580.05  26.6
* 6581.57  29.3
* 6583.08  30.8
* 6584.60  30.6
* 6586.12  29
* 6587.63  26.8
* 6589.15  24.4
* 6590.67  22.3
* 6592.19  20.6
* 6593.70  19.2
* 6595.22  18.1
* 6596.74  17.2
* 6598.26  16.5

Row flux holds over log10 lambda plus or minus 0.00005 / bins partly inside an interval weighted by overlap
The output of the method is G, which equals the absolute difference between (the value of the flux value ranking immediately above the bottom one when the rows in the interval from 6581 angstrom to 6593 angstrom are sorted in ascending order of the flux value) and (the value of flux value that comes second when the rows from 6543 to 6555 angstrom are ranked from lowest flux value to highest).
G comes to 0.7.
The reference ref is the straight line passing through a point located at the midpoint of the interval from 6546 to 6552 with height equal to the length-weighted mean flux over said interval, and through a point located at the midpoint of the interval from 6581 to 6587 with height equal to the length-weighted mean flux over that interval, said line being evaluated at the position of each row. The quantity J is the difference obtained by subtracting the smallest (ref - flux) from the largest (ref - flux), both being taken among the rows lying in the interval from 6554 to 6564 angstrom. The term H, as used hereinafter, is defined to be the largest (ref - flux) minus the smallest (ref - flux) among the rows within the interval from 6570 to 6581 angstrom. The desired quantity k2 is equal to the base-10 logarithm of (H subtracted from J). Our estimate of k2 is 1.05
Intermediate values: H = 8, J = 19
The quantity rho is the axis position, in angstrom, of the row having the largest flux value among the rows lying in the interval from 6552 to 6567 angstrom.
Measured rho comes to 6563.41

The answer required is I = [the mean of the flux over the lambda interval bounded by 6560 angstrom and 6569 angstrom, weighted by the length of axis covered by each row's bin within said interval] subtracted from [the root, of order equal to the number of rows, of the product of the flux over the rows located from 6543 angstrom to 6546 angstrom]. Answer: -14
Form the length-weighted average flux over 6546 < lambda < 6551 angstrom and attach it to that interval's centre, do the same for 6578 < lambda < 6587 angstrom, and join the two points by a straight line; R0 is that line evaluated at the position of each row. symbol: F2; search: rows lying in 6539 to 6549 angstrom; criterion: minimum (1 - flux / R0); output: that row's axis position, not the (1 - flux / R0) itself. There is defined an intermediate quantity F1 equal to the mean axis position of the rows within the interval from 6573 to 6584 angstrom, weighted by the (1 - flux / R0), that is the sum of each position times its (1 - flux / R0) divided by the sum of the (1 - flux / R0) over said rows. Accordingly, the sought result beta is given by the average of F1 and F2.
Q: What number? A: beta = 6560.3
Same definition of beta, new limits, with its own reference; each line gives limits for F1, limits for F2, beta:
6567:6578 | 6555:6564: 6569.0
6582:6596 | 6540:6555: 6569.4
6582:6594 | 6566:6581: 6579.6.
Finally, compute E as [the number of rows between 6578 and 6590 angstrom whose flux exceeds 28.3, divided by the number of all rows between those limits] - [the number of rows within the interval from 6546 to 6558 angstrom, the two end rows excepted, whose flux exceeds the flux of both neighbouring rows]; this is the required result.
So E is 0.50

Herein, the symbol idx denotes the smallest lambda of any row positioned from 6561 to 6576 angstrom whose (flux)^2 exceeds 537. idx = 6561.90 angstrom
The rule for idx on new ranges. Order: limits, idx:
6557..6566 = 6557.37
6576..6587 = 6578.54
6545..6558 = 6545.30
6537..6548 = 6545.30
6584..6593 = 6584.60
